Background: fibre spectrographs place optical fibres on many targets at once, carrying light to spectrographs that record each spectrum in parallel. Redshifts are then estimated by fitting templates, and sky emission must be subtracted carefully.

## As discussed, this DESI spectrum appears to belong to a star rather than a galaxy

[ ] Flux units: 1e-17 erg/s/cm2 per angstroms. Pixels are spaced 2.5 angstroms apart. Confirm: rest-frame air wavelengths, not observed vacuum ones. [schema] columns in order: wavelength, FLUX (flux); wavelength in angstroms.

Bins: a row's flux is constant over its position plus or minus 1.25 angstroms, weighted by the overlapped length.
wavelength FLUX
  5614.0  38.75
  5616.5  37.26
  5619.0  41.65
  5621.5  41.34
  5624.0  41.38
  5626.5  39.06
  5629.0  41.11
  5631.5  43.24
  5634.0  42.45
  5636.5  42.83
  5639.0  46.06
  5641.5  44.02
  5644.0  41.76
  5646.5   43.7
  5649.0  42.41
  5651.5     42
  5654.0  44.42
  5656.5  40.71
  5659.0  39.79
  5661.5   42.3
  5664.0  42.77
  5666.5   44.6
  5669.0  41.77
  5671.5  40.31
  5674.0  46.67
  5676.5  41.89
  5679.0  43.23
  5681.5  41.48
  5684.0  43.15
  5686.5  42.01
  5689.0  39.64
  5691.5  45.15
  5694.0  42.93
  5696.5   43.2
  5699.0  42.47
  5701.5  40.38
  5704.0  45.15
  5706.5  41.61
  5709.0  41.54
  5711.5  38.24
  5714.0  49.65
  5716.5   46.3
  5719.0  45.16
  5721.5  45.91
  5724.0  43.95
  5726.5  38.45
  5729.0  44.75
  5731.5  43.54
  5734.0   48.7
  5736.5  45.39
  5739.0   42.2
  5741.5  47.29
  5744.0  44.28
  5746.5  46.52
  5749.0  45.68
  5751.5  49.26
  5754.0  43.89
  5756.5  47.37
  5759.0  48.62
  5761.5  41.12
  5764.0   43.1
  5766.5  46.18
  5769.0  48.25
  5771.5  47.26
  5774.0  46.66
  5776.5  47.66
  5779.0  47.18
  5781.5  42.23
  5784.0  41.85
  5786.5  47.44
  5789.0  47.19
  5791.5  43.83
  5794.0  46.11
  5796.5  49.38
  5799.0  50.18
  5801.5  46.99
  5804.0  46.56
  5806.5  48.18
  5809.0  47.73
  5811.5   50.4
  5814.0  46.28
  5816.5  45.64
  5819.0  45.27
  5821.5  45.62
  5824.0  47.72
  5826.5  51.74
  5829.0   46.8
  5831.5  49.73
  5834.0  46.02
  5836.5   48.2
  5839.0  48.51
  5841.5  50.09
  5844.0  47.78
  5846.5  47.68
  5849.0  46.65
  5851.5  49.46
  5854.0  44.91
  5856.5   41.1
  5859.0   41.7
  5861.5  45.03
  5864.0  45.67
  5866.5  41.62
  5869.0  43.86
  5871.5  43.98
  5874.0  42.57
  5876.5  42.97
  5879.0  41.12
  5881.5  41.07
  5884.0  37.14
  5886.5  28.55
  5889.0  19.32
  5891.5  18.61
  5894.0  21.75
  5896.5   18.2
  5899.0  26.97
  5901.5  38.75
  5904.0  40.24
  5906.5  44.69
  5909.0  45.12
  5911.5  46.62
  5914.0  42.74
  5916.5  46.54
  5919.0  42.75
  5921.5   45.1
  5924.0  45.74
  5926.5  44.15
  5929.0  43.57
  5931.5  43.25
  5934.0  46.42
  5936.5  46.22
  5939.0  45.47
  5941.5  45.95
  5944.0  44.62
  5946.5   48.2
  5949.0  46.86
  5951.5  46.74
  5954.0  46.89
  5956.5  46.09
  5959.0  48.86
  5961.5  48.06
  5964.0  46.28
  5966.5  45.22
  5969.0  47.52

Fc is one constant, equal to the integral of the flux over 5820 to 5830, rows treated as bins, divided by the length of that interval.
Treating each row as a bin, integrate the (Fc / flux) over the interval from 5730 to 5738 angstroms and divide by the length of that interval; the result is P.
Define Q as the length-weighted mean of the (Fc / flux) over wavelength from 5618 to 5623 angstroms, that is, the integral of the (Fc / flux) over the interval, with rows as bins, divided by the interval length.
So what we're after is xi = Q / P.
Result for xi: 1.10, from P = 1.05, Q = 1.16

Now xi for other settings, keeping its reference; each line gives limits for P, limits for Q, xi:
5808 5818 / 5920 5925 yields 1.05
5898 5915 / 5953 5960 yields 0.84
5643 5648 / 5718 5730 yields 0.98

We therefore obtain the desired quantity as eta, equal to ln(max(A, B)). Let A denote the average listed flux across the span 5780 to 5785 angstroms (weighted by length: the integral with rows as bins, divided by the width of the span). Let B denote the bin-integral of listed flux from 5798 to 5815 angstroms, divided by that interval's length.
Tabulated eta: 3.87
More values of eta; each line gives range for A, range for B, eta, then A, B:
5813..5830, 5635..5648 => 3.85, 47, 43.6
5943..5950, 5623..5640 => 3.84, 47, 42.3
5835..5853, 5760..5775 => 3.88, 48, 45.5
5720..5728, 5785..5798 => 3.85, 43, 46.8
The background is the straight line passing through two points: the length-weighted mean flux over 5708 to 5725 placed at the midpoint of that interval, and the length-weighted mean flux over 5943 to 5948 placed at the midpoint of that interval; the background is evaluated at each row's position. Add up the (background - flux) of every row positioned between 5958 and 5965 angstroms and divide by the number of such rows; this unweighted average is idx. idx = -1.1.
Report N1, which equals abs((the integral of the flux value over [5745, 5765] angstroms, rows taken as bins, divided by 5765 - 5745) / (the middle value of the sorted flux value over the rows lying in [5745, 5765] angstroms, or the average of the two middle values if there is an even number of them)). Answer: 0.99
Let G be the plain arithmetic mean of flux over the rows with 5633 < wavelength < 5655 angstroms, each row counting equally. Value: 43.3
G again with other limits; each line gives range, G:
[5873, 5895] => 32.6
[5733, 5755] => 45.9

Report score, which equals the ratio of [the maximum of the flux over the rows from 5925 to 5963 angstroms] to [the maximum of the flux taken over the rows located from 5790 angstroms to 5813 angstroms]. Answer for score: 0.97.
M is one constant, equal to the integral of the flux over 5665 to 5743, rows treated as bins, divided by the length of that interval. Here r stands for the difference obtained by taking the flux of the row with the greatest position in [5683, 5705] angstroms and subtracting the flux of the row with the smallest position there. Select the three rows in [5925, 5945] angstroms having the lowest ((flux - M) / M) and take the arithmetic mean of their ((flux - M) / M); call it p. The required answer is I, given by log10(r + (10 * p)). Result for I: 0.31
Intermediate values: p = 0.00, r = 2.0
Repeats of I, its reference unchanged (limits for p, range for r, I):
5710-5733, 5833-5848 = -0.05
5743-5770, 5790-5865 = 0.22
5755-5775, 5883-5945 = 0.87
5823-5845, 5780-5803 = 0.74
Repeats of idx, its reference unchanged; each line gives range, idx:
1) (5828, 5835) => -2.0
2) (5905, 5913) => 0.7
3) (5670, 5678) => 1.1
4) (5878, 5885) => 6.2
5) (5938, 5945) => 1.1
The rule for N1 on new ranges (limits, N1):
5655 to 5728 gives 1.01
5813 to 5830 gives 1.02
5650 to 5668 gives 1.00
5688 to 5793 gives 0.99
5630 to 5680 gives 1.01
